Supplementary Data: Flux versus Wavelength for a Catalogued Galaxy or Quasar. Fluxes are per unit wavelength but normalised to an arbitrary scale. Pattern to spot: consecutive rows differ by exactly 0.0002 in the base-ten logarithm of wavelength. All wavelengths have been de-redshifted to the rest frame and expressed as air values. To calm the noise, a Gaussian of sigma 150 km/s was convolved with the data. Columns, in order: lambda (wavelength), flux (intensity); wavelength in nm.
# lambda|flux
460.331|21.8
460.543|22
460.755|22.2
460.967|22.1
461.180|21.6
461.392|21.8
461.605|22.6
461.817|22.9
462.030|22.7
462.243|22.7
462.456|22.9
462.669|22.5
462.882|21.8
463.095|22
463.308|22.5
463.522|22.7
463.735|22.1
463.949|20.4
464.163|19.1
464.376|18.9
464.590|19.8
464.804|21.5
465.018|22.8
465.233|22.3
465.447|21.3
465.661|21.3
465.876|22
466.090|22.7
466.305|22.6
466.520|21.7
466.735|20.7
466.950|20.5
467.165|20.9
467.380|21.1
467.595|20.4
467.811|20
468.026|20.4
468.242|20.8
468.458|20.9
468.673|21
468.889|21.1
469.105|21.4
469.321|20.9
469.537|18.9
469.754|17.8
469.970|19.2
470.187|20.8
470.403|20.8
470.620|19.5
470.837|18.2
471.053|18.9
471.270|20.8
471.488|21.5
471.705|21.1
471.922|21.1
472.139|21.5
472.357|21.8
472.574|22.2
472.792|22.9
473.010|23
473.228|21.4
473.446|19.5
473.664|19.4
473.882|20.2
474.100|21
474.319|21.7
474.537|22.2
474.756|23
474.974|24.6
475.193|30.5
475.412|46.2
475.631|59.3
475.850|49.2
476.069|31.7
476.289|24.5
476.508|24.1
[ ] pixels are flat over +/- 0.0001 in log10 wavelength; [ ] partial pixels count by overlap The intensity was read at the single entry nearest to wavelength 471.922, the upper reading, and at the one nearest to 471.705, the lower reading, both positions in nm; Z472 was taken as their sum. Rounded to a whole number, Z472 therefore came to 42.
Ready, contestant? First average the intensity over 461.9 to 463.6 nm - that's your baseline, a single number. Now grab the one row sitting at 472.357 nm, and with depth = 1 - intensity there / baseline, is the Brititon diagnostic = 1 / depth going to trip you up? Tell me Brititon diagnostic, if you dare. 33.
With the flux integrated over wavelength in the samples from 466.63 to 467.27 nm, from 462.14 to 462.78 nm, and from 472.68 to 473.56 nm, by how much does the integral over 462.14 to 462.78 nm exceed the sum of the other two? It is -18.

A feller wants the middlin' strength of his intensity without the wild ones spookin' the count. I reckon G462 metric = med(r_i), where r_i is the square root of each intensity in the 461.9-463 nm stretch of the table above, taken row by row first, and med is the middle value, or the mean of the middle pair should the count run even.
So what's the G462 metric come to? 4.76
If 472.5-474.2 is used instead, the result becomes 4.60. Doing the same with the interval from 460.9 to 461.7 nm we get 4.69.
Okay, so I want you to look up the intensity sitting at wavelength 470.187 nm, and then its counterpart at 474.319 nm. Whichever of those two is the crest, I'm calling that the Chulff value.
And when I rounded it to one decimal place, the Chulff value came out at 21.7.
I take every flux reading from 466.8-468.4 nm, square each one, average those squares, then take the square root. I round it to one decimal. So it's 20.6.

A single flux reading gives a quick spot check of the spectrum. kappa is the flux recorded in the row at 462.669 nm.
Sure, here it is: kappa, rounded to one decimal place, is 22.5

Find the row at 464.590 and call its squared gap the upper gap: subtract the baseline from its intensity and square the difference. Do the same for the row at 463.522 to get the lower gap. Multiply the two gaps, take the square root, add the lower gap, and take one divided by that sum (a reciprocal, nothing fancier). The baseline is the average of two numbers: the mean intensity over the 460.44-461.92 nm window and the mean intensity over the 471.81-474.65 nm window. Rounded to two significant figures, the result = 0.37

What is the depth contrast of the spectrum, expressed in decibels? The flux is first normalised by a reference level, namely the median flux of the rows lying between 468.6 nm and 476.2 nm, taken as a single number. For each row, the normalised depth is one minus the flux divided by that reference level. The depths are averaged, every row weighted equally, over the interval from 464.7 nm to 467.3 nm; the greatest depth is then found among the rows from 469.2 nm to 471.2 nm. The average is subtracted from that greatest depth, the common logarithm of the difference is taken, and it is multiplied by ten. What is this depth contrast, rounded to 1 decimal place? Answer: -7.3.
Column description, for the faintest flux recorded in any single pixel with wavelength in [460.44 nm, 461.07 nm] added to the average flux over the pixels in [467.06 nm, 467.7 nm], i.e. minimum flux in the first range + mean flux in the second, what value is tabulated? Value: 42.8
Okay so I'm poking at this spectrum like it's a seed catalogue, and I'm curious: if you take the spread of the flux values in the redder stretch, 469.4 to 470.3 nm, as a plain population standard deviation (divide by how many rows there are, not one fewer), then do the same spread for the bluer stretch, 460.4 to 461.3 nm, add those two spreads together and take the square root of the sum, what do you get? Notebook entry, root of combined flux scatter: 1.14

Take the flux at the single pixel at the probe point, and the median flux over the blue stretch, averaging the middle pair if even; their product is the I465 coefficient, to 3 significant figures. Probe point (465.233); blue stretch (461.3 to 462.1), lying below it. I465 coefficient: 505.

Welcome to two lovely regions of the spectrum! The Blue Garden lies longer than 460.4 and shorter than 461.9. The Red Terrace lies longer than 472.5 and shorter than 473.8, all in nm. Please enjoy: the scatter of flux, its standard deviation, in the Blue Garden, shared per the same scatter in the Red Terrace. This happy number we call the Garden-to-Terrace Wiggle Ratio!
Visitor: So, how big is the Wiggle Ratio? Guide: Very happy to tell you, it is 0.28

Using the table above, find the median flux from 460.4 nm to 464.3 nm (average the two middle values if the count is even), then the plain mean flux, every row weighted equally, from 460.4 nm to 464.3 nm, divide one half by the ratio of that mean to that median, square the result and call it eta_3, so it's 0.253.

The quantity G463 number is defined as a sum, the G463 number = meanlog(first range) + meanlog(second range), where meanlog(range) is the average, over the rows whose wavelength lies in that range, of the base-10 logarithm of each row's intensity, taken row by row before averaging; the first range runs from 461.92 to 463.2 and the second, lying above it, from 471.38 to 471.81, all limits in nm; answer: 2.68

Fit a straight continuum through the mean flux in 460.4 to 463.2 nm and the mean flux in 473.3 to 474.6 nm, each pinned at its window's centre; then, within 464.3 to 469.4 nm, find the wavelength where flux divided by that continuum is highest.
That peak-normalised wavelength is 466.090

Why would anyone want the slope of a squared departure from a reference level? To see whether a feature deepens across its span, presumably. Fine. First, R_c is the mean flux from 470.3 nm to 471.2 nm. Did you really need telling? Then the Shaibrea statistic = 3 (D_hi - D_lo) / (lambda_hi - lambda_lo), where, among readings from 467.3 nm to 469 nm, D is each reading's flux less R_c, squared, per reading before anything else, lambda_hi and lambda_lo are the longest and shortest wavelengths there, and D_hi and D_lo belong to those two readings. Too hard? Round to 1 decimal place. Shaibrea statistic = 0.0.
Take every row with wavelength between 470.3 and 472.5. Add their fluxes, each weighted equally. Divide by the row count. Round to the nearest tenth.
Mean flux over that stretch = 20.5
